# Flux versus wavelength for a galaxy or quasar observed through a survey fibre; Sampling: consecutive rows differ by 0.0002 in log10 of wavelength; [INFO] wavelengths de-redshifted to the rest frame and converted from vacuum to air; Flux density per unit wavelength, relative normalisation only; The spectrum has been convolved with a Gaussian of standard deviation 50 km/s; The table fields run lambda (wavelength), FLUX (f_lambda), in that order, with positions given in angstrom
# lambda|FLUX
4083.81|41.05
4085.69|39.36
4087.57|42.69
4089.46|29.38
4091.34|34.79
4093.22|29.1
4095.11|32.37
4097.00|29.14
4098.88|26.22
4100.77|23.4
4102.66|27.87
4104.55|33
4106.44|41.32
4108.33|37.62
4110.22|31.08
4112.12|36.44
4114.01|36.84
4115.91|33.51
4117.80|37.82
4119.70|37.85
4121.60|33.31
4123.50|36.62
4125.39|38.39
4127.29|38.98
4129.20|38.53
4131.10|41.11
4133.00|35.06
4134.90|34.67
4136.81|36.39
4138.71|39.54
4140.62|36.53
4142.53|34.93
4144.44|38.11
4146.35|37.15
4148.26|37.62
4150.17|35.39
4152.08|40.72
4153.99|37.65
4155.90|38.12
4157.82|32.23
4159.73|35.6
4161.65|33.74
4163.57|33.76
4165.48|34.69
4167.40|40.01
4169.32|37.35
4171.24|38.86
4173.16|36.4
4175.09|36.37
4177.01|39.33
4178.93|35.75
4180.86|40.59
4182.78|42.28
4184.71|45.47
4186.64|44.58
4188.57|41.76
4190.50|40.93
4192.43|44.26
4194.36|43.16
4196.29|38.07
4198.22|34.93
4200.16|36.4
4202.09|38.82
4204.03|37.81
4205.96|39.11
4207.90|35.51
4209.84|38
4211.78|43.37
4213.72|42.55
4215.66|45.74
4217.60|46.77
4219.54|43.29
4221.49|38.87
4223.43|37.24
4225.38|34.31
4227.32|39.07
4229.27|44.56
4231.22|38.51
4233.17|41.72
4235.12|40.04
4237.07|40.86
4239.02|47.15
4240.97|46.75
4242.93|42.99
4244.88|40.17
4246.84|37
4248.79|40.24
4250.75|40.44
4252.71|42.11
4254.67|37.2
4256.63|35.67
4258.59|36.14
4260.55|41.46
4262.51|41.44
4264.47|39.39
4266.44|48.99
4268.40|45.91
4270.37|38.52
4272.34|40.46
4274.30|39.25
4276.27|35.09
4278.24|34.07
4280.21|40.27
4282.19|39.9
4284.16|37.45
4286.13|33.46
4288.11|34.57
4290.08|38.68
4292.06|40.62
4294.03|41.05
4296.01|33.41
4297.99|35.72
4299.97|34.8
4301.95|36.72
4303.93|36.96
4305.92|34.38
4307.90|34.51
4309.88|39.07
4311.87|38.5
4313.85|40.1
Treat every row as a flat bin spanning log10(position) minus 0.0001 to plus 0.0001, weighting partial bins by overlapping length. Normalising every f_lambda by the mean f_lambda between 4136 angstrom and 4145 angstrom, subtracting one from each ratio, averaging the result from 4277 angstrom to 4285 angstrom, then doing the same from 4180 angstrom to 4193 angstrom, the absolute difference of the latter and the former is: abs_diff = 0.13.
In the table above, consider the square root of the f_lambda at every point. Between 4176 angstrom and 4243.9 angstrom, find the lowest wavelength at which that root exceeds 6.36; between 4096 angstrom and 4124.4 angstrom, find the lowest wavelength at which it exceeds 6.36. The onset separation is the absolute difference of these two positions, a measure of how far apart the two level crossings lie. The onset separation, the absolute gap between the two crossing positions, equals 74.4 angstrom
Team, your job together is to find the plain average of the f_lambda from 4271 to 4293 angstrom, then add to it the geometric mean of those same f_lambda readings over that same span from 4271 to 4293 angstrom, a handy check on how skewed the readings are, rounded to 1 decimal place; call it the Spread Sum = 75.1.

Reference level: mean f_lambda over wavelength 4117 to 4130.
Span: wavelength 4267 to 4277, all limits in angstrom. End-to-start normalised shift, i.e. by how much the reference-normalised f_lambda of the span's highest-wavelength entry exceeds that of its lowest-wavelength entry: -0.29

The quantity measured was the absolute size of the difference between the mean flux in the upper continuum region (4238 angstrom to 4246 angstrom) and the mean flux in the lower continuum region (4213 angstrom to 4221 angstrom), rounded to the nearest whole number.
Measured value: 0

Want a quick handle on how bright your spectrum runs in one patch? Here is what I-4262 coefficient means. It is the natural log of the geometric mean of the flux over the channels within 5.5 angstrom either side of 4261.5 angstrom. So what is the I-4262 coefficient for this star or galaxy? 3.70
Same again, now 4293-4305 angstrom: 3.59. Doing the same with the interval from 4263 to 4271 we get 3.76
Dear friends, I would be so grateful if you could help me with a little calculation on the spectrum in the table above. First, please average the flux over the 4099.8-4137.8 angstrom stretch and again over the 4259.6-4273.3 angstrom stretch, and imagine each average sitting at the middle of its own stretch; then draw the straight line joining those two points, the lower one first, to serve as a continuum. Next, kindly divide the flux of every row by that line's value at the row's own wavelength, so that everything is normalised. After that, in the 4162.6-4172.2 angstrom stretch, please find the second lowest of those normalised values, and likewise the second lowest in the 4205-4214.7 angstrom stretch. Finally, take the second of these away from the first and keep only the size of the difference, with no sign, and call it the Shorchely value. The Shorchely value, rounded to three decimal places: 0.036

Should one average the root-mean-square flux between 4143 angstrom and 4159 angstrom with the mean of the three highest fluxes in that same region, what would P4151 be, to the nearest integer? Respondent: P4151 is 38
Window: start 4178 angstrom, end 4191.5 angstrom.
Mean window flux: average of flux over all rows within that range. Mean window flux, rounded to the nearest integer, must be 42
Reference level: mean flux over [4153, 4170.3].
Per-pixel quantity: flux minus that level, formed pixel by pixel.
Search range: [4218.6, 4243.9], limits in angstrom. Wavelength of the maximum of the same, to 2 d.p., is 4239.02 angstrom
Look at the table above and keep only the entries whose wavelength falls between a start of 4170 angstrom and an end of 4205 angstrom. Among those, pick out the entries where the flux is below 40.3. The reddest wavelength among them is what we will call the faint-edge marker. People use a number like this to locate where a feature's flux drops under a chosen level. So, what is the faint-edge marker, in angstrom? 4204.03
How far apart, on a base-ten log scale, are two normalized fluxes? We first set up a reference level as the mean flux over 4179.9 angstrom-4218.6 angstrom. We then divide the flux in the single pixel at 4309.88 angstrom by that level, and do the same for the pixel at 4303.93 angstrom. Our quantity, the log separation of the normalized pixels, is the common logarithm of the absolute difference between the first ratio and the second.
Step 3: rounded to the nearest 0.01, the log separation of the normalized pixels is -1.29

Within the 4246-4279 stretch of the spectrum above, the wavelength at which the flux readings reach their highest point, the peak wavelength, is 4266.44 angstrom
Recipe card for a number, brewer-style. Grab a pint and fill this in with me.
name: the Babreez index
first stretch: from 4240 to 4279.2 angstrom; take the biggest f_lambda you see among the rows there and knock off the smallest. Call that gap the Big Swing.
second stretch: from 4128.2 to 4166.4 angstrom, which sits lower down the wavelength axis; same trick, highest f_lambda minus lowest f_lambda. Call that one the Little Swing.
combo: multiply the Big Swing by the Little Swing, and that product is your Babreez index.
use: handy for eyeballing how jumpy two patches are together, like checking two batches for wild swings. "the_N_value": 132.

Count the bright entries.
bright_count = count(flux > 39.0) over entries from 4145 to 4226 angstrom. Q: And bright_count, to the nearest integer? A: 17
